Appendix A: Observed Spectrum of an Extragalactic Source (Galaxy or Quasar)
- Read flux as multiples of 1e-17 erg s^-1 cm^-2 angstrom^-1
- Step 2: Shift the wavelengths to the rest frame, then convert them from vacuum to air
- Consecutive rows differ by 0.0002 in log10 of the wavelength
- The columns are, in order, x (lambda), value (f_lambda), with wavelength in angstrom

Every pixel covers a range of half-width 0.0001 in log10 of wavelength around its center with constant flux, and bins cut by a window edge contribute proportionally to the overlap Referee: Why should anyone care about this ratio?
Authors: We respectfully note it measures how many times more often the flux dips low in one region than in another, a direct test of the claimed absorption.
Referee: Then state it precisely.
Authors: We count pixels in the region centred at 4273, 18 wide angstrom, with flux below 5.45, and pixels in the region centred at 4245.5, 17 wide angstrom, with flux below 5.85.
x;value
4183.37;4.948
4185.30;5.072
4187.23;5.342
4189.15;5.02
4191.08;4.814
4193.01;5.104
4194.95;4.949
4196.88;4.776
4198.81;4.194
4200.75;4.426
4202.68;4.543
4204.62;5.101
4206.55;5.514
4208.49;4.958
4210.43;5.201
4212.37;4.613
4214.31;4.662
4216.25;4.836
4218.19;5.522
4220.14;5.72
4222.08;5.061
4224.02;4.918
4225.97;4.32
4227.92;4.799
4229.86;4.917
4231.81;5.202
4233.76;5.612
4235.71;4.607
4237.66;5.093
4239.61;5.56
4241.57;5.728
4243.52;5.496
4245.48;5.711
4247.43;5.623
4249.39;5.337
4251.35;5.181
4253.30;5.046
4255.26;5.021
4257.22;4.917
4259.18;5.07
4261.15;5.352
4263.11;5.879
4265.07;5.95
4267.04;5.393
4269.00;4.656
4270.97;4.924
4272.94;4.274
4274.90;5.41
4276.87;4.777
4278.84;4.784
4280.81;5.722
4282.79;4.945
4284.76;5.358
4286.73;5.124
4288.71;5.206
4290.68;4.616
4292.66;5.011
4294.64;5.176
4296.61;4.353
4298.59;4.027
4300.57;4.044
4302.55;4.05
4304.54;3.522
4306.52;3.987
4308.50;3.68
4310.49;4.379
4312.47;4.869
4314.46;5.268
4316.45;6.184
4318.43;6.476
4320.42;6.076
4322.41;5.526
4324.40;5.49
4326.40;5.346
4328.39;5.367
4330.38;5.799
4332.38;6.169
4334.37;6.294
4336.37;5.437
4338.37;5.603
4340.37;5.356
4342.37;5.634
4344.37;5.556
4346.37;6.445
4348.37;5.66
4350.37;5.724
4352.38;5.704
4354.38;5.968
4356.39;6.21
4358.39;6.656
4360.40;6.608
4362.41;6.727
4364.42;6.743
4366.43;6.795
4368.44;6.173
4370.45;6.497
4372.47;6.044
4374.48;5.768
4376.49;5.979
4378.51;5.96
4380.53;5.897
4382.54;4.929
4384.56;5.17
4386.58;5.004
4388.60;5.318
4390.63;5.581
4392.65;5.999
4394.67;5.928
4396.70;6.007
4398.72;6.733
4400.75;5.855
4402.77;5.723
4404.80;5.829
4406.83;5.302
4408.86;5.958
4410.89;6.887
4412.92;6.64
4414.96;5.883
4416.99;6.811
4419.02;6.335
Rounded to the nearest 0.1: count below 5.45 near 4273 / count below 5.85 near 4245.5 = 0.8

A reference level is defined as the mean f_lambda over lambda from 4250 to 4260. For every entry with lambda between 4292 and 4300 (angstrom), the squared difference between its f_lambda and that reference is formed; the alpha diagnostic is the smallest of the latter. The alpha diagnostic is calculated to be 0.00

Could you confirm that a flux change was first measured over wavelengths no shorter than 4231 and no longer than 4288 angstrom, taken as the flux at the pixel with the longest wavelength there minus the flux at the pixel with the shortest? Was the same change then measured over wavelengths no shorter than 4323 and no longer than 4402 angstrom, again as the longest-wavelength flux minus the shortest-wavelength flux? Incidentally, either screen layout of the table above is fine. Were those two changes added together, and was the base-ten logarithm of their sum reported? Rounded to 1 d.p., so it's -0.5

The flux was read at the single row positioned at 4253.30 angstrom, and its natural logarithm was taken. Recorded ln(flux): 1.62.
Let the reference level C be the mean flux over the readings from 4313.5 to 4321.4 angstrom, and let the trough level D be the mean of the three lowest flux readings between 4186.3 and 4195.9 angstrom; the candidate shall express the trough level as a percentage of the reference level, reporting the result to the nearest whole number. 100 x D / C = 82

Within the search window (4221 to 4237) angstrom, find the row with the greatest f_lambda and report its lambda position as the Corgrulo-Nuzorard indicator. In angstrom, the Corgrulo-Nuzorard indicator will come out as 4233.76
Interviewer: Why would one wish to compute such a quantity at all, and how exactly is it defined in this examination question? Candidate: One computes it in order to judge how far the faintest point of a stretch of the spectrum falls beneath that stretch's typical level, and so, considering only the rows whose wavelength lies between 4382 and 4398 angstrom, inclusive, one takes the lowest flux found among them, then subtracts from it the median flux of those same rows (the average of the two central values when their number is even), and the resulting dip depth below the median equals -0.52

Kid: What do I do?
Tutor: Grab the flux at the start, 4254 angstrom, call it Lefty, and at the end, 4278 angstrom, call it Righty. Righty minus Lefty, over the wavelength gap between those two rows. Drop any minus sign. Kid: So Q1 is 0.011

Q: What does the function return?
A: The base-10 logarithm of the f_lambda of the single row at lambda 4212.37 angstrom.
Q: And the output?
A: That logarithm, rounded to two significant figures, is 0.66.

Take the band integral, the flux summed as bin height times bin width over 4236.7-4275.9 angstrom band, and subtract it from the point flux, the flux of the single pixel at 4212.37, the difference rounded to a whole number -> -202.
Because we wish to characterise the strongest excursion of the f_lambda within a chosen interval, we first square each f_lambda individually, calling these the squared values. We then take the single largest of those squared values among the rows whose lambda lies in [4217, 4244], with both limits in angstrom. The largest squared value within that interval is 33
